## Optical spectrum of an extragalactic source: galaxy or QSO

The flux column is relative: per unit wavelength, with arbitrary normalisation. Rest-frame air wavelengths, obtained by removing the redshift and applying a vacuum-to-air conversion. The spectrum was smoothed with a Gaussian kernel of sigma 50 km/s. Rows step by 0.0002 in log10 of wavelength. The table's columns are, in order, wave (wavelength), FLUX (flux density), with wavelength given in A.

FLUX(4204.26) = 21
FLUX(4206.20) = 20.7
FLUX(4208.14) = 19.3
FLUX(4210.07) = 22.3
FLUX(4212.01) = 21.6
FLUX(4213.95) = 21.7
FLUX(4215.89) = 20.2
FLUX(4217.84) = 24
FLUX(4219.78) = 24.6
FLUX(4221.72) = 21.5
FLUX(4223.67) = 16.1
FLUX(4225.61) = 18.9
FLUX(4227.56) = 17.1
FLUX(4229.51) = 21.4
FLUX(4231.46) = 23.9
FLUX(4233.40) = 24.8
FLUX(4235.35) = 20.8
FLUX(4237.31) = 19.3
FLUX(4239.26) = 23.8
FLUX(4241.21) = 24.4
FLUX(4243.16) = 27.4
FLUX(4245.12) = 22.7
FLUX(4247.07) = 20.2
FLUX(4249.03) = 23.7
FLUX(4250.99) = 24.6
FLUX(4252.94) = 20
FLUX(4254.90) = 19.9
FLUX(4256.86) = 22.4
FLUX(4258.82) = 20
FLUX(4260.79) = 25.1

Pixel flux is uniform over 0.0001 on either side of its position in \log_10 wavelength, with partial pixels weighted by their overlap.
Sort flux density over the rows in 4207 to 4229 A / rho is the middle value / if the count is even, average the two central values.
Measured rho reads 21.5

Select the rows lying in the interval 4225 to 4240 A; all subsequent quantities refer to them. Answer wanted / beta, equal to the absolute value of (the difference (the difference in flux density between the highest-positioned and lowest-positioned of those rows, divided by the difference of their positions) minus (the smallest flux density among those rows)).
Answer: 16.7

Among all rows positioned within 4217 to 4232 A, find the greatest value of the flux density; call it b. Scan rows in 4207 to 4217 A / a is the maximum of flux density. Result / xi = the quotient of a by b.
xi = 0.91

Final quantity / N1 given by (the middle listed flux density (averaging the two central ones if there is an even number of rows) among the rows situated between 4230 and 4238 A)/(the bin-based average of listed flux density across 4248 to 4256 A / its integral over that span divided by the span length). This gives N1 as 1.01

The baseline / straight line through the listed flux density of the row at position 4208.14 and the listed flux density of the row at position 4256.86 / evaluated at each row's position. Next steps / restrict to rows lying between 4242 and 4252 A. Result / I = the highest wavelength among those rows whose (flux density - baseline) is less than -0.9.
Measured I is 4247.07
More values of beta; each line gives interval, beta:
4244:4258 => 19.9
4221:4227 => 16.8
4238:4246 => 22.9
